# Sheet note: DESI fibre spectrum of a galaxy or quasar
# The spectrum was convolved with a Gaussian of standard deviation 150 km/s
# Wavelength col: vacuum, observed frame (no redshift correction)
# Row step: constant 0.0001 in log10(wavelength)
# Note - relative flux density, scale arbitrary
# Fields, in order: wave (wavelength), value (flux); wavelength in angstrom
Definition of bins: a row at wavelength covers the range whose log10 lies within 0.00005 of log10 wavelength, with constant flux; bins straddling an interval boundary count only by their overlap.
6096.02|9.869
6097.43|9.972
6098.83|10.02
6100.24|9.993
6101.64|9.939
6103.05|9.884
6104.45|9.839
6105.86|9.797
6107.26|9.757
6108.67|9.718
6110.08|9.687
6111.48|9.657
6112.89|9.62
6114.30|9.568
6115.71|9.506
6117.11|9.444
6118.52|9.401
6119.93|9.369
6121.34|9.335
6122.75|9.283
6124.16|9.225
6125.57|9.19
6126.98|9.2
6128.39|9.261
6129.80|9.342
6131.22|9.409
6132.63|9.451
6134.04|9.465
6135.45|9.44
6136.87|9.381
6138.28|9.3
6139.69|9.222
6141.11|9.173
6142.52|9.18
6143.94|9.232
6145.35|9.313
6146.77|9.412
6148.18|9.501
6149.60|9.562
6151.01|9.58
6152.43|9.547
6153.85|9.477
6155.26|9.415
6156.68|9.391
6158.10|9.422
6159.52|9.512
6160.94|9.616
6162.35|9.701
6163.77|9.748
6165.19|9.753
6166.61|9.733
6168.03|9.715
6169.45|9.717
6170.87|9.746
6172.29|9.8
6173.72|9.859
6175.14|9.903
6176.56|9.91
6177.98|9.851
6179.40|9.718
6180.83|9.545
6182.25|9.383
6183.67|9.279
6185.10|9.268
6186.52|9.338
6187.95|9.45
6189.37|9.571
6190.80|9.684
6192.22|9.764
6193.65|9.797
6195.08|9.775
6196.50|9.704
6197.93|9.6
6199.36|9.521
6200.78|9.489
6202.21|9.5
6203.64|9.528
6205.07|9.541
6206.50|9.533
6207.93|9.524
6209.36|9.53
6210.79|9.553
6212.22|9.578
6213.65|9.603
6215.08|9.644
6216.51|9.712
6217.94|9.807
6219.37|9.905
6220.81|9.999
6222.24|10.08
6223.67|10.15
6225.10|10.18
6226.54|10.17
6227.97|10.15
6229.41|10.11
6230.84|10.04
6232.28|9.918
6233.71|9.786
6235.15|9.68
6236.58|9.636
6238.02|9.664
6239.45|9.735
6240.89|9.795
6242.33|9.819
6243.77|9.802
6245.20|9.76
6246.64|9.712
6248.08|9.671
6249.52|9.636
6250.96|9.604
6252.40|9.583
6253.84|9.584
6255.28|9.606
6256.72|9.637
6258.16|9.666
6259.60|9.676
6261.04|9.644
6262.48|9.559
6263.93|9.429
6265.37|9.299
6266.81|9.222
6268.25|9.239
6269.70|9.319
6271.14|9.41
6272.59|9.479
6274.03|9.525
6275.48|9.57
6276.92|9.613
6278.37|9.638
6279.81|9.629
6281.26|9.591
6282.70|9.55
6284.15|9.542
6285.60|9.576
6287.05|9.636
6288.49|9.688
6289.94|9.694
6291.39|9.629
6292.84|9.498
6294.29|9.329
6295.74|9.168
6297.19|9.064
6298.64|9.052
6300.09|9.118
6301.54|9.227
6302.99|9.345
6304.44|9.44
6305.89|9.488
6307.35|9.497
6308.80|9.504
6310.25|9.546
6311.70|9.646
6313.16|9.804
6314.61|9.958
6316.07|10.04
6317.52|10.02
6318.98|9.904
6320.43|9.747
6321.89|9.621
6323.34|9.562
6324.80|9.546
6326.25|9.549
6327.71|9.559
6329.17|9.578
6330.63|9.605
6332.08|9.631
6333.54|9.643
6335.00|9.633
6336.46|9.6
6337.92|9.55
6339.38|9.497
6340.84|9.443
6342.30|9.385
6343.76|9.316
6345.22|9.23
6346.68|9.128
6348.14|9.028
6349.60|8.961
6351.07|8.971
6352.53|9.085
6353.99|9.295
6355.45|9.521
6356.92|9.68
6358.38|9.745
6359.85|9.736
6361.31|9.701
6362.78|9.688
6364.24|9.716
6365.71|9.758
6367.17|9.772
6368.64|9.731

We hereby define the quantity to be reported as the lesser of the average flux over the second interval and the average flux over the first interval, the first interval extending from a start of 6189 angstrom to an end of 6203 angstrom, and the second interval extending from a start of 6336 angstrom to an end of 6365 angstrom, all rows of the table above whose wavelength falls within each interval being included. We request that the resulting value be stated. 9.41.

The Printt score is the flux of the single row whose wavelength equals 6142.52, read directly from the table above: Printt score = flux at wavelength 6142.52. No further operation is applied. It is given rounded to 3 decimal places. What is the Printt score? 9.180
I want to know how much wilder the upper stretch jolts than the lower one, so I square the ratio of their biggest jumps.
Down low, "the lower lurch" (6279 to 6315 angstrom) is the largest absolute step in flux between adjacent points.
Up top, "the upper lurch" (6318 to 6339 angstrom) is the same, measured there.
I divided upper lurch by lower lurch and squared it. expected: 0.9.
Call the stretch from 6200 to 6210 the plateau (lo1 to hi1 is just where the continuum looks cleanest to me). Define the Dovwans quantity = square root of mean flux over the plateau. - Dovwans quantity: 3.09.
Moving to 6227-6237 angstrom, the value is 3.15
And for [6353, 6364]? 3.10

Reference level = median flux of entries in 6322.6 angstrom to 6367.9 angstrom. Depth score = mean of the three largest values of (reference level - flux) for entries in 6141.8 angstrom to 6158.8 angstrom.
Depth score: 0.32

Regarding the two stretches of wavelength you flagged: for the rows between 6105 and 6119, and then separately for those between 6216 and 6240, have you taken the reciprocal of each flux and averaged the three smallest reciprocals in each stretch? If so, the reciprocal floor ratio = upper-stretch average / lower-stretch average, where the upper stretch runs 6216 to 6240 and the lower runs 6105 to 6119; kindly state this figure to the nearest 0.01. 0.96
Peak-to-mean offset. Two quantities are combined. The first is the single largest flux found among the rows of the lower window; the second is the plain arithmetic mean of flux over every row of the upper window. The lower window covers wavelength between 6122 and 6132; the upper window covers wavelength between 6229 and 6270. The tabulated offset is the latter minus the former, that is 0.24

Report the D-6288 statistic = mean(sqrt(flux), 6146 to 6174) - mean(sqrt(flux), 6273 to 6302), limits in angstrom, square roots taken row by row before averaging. 0.02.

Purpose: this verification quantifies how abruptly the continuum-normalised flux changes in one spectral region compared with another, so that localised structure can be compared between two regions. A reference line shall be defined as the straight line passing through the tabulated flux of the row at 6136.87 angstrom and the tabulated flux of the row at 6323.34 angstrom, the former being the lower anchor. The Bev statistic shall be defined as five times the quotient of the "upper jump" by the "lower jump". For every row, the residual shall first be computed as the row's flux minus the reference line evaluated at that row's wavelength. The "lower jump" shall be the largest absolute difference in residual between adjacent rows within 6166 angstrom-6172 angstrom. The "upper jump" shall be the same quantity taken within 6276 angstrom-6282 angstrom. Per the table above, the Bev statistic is 7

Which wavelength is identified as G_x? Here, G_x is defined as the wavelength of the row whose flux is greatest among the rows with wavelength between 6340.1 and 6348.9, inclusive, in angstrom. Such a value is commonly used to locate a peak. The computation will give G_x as 6340.84 angstrom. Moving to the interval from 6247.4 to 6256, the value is 6248.08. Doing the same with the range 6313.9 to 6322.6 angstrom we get 6316.07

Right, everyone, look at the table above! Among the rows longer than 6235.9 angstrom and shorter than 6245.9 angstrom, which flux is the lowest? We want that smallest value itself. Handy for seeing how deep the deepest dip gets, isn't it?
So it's 9.636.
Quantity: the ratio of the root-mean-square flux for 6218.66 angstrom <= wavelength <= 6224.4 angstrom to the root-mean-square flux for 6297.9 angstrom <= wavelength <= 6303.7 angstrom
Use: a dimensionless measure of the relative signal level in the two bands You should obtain 1.092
